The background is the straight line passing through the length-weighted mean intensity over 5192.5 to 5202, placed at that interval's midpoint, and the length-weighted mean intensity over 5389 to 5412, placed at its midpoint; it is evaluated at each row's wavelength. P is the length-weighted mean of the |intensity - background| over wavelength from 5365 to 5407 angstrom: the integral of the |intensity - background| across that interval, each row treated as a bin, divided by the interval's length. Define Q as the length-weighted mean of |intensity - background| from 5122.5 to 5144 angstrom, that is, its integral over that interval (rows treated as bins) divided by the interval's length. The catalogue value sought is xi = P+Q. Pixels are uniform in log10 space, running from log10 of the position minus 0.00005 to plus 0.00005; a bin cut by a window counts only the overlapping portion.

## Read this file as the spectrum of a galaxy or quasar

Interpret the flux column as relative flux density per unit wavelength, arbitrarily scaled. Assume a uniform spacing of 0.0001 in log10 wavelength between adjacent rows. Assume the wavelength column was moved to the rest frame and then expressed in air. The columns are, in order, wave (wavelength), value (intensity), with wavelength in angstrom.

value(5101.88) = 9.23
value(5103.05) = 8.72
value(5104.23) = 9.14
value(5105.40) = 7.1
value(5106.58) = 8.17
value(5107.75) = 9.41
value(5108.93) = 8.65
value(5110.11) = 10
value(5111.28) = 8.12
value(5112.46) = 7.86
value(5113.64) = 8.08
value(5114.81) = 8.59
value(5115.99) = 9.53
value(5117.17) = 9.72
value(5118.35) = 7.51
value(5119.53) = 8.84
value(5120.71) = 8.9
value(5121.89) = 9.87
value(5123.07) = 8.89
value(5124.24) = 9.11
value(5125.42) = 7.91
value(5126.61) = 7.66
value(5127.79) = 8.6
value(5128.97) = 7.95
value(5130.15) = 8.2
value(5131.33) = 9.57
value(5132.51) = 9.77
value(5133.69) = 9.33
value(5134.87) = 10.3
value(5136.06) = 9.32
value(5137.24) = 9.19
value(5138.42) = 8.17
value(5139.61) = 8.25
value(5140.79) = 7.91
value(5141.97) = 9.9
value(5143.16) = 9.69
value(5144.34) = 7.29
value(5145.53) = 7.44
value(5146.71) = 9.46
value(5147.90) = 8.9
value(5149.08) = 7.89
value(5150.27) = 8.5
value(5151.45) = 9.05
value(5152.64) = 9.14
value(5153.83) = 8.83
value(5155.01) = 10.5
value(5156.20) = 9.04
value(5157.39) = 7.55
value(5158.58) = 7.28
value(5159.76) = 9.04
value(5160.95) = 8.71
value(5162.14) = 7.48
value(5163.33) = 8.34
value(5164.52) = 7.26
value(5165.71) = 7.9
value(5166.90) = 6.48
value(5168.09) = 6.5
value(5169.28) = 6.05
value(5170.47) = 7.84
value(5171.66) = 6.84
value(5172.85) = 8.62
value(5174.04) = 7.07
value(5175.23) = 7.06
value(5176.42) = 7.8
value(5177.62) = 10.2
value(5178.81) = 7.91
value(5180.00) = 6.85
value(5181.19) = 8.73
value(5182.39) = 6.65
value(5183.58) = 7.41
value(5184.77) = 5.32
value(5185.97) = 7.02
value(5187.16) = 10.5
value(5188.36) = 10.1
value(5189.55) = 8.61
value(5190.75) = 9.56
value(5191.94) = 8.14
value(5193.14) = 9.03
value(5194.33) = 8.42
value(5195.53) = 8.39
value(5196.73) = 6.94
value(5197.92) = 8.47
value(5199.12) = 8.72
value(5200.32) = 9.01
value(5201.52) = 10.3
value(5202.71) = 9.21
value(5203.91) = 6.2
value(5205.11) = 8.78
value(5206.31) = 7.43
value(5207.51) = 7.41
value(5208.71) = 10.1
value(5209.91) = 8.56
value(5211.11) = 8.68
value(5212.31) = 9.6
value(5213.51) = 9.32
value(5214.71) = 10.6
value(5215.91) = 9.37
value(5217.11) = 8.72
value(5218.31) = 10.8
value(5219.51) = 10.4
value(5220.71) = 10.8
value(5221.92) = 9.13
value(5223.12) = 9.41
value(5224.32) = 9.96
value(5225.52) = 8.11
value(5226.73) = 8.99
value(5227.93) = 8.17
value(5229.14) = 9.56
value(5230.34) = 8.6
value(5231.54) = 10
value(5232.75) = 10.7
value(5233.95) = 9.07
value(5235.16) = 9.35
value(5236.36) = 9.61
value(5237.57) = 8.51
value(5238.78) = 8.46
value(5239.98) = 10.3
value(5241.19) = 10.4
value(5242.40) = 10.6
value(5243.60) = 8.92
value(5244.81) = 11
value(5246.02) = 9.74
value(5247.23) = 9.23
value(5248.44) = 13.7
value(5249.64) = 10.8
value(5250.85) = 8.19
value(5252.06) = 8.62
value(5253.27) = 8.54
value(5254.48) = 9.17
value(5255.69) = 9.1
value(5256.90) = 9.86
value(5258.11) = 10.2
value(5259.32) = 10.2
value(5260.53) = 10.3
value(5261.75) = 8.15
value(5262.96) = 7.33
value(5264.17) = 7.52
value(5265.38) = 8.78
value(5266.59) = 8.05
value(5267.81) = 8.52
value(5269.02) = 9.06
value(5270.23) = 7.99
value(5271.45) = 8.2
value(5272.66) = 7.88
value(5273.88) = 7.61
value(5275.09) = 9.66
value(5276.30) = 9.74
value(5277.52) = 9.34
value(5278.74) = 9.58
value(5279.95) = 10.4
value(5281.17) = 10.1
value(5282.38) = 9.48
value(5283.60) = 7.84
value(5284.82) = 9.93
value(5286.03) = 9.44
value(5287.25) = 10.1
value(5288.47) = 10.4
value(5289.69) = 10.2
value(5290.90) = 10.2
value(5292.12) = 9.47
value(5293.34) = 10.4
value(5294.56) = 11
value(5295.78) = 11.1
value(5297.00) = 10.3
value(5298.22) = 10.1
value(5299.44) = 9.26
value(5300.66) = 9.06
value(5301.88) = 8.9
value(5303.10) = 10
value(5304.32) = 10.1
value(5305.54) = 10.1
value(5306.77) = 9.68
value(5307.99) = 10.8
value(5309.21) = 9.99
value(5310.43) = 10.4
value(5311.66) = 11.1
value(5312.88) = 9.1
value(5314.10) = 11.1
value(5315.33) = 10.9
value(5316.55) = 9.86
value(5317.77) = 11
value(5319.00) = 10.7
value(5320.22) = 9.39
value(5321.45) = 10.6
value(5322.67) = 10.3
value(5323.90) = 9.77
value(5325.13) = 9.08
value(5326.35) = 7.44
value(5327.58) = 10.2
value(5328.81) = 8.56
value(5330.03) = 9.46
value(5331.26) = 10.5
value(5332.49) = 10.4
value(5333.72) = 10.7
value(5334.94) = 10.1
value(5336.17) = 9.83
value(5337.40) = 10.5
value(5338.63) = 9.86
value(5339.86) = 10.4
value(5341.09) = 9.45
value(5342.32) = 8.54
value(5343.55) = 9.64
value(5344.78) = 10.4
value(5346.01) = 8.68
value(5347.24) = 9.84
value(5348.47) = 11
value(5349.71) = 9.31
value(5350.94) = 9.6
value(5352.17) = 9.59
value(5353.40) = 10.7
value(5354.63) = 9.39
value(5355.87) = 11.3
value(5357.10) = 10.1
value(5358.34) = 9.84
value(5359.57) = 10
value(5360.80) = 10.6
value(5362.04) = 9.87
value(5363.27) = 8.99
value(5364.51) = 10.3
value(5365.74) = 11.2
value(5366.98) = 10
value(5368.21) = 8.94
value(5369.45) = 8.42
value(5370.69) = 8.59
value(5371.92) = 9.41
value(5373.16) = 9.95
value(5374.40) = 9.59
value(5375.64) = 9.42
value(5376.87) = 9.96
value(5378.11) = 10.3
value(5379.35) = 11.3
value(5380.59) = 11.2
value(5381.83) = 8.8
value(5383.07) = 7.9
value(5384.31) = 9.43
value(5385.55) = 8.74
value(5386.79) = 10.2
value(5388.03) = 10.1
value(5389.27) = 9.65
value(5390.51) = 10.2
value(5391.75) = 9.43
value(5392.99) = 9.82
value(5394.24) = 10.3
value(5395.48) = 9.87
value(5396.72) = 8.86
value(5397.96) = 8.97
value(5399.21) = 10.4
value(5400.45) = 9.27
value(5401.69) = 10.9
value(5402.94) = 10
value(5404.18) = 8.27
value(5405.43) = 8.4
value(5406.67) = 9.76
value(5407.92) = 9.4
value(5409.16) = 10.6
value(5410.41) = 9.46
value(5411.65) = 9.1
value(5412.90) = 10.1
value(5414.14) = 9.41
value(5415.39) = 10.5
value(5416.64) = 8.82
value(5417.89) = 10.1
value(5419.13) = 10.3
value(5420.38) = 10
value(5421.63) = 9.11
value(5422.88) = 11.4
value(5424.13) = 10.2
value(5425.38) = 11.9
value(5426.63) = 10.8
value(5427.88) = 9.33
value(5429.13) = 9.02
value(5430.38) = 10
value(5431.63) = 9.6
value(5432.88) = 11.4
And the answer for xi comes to 1.5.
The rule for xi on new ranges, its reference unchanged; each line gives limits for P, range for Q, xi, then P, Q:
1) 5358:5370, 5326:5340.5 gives 1.7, 0.8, 0.94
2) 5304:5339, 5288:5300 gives 2.2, 1.0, 1.14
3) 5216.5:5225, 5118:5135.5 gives 2.0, 1.1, 0.83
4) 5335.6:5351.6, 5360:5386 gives 1.4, 0.7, 0.78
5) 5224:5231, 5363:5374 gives 1.3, 0.6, 0.73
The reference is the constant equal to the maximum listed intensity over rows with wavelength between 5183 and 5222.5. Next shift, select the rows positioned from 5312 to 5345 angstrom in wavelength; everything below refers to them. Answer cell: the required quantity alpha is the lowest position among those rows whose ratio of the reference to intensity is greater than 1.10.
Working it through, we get 5312.88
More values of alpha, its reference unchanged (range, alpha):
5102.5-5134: 5103.05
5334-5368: 5341.09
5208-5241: 5209.91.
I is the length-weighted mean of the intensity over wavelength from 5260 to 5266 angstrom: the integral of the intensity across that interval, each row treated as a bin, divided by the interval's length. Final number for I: 8.4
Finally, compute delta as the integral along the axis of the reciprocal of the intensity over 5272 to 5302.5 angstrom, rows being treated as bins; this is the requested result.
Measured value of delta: 3.19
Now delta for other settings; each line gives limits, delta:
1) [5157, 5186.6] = 4.01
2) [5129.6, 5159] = 3.37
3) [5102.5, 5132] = 3.44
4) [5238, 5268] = 3.24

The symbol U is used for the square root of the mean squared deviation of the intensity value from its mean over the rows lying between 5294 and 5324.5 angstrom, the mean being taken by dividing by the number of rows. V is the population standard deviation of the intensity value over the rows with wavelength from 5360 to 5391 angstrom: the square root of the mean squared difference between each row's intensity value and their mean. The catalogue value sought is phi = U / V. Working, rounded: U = 0.68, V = 0.86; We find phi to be 0.8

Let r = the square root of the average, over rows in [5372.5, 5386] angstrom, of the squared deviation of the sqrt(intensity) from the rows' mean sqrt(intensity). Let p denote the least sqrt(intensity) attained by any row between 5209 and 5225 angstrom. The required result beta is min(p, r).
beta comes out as 0.157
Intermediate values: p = 2.93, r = 0.157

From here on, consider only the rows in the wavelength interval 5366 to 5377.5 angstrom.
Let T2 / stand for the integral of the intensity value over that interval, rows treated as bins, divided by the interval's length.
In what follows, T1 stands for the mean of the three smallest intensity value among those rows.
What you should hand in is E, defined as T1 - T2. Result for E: -0.77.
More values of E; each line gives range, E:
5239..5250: -1.15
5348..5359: -0.65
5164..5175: -0.83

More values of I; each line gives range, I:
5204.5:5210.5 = 8.4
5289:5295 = 10.2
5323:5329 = 9.1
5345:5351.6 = 9.7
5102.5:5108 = 8.5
